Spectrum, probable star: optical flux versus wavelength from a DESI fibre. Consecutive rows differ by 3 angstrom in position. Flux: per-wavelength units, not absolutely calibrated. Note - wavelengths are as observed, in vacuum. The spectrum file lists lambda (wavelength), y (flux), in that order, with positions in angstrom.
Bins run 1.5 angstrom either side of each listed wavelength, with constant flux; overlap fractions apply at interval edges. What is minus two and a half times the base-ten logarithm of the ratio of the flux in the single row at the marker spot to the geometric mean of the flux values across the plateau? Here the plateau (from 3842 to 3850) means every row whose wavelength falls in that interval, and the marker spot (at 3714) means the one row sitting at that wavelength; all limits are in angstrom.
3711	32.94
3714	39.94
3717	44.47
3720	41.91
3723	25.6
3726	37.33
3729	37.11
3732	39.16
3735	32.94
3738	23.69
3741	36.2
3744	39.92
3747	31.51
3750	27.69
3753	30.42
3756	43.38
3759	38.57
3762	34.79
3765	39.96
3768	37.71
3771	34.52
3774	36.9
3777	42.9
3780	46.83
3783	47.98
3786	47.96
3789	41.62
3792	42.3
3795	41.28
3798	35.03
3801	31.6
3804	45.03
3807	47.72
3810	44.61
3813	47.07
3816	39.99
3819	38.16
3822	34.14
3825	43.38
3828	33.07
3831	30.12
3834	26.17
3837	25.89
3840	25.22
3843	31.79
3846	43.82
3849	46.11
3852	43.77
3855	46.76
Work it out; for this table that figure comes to 0.0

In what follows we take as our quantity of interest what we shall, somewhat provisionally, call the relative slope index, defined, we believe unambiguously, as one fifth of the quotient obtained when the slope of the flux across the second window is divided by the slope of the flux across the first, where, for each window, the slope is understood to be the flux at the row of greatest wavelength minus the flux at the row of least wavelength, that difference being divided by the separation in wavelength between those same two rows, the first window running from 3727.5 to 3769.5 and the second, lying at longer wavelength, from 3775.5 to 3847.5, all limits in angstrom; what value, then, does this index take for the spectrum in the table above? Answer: 0.2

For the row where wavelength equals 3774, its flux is 36.9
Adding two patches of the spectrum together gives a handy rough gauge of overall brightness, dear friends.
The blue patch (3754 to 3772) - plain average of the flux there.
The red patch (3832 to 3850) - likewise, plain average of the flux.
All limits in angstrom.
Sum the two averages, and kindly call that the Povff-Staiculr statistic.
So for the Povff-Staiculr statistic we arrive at 71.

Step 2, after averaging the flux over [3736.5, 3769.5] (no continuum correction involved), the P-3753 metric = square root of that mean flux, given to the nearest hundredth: 5.91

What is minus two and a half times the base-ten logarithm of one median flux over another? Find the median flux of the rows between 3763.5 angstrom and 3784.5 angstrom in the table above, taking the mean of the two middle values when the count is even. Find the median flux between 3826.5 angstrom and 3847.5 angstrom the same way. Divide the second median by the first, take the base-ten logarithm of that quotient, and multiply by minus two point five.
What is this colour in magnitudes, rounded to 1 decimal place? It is 0.3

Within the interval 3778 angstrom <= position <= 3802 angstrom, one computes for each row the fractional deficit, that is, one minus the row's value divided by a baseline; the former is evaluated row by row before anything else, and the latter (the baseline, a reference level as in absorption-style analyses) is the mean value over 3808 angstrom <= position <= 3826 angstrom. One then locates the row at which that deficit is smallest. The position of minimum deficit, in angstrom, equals 3783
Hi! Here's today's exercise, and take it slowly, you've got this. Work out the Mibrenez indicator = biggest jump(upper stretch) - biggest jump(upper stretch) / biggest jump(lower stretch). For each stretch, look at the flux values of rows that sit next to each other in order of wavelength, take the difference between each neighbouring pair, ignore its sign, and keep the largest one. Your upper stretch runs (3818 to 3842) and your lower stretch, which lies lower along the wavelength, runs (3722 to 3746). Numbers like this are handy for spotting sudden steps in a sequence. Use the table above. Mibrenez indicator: 9.5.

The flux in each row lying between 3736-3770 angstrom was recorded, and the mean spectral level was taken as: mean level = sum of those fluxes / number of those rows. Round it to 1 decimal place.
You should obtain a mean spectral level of 34.9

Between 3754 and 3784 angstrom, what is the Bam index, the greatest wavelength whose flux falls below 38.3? 3774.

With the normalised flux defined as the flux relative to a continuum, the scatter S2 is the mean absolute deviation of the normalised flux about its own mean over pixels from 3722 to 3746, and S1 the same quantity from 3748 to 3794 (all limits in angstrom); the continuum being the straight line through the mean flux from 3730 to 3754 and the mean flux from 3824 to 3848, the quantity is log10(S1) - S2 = -0.976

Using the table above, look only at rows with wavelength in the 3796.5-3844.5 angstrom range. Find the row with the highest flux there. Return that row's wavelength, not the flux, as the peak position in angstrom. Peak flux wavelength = 3807 angstrom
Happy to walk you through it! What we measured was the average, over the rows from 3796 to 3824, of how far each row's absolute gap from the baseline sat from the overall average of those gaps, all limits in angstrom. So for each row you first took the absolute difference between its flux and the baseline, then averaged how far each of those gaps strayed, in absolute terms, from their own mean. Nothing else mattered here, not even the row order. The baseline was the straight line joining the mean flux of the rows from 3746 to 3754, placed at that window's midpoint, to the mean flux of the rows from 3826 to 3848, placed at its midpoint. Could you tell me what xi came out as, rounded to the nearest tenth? 5.1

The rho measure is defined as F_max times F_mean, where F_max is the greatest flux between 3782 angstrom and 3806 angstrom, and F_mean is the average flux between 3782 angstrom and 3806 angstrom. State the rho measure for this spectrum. 1996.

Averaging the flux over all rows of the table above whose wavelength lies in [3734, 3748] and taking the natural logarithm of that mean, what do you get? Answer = 3.49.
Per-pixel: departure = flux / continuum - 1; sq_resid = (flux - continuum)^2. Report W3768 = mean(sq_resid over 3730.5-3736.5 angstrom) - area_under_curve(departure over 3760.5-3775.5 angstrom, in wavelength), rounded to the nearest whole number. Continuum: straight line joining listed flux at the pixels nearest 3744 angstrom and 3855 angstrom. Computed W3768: 22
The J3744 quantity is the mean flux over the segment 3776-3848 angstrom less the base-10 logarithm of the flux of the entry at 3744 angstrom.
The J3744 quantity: 37.3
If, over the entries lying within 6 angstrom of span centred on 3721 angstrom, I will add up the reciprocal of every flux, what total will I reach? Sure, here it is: 0.0629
